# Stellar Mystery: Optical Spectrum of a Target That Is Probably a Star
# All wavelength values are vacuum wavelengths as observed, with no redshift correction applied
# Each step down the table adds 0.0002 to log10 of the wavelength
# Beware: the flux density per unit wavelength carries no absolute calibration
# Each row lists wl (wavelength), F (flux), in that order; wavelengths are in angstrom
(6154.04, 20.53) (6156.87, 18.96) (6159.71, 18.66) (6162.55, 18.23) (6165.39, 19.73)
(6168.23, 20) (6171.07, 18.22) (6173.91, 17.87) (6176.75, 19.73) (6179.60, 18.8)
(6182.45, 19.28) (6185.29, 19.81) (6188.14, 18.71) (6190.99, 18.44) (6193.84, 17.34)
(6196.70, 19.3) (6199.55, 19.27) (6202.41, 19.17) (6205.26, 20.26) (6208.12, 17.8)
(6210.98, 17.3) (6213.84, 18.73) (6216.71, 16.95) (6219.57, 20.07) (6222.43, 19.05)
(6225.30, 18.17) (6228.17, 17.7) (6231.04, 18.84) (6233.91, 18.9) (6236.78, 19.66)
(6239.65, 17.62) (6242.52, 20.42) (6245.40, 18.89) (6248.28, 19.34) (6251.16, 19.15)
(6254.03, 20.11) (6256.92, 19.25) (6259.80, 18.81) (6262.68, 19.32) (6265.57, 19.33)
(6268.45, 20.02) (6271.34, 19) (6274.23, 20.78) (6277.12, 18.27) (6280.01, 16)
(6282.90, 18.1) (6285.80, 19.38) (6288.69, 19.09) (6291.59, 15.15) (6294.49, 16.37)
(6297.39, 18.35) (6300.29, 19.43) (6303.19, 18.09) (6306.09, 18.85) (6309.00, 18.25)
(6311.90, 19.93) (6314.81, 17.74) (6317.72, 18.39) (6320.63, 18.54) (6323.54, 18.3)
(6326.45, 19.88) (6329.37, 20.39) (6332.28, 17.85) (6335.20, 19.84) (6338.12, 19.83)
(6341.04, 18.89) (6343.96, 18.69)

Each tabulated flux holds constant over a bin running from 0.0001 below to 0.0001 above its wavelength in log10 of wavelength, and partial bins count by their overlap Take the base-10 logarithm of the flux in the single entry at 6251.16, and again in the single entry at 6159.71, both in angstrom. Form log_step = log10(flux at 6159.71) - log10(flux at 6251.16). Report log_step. -0.011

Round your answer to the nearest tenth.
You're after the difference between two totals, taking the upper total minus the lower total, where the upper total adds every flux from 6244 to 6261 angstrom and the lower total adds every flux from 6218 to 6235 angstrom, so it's 2.8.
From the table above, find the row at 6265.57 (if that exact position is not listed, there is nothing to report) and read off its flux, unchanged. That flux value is 19.33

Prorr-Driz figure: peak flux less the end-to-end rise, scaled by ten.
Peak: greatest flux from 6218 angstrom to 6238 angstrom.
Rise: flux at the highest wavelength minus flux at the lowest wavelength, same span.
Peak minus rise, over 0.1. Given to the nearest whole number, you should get 205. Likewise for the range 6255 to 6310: 218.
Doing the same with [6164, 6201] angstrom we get 205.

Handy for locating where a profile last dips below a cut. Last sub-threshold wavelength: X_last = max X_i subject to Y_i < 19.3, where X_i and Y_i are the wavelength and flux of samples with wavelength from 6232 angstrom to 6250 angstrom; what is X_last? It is 6245.40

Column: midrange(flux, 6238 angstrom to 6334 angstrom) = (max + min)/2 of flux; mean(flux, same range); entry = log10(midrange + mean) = 1.56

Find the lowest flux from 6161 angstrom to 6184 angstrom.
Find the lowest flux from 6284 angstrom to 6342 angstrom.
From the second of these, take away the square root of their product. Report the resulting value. -1.3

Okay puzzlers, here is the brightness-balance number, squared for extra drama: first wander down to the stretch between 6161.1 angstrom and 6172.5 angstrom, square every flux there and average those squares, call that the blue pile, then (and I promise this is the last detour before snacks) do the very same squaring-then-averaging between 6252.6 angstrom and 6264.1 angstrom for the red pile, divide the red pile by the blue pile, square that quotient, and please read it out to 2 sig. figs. 1.1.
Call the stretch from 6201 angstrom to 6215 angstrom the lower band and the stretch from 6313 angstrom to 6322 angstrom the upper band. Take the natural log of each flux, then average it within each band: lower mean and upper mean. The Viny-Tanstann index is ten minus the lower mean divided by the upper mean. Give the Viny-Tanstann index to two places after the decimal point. 8.99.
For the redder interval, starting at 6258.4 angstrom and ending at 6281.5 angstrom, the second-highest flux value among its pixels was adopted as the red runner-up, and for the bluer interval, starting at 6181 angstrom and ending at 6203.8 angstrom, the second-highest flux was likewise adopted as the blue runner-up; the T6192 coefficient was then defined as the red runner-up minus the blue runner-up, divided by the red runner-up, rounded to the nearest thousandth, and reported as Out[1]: 0.036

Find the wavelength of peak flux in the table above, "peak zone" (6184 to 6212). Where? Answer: 6205.26 angstrom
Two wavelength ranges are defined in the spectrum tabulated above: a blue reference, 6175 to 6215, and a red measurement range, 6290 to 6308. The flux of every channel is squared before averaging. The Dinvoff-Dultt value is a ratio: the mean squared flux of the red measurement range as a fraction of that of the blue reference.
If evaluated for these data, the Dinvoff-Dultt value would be 0.89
